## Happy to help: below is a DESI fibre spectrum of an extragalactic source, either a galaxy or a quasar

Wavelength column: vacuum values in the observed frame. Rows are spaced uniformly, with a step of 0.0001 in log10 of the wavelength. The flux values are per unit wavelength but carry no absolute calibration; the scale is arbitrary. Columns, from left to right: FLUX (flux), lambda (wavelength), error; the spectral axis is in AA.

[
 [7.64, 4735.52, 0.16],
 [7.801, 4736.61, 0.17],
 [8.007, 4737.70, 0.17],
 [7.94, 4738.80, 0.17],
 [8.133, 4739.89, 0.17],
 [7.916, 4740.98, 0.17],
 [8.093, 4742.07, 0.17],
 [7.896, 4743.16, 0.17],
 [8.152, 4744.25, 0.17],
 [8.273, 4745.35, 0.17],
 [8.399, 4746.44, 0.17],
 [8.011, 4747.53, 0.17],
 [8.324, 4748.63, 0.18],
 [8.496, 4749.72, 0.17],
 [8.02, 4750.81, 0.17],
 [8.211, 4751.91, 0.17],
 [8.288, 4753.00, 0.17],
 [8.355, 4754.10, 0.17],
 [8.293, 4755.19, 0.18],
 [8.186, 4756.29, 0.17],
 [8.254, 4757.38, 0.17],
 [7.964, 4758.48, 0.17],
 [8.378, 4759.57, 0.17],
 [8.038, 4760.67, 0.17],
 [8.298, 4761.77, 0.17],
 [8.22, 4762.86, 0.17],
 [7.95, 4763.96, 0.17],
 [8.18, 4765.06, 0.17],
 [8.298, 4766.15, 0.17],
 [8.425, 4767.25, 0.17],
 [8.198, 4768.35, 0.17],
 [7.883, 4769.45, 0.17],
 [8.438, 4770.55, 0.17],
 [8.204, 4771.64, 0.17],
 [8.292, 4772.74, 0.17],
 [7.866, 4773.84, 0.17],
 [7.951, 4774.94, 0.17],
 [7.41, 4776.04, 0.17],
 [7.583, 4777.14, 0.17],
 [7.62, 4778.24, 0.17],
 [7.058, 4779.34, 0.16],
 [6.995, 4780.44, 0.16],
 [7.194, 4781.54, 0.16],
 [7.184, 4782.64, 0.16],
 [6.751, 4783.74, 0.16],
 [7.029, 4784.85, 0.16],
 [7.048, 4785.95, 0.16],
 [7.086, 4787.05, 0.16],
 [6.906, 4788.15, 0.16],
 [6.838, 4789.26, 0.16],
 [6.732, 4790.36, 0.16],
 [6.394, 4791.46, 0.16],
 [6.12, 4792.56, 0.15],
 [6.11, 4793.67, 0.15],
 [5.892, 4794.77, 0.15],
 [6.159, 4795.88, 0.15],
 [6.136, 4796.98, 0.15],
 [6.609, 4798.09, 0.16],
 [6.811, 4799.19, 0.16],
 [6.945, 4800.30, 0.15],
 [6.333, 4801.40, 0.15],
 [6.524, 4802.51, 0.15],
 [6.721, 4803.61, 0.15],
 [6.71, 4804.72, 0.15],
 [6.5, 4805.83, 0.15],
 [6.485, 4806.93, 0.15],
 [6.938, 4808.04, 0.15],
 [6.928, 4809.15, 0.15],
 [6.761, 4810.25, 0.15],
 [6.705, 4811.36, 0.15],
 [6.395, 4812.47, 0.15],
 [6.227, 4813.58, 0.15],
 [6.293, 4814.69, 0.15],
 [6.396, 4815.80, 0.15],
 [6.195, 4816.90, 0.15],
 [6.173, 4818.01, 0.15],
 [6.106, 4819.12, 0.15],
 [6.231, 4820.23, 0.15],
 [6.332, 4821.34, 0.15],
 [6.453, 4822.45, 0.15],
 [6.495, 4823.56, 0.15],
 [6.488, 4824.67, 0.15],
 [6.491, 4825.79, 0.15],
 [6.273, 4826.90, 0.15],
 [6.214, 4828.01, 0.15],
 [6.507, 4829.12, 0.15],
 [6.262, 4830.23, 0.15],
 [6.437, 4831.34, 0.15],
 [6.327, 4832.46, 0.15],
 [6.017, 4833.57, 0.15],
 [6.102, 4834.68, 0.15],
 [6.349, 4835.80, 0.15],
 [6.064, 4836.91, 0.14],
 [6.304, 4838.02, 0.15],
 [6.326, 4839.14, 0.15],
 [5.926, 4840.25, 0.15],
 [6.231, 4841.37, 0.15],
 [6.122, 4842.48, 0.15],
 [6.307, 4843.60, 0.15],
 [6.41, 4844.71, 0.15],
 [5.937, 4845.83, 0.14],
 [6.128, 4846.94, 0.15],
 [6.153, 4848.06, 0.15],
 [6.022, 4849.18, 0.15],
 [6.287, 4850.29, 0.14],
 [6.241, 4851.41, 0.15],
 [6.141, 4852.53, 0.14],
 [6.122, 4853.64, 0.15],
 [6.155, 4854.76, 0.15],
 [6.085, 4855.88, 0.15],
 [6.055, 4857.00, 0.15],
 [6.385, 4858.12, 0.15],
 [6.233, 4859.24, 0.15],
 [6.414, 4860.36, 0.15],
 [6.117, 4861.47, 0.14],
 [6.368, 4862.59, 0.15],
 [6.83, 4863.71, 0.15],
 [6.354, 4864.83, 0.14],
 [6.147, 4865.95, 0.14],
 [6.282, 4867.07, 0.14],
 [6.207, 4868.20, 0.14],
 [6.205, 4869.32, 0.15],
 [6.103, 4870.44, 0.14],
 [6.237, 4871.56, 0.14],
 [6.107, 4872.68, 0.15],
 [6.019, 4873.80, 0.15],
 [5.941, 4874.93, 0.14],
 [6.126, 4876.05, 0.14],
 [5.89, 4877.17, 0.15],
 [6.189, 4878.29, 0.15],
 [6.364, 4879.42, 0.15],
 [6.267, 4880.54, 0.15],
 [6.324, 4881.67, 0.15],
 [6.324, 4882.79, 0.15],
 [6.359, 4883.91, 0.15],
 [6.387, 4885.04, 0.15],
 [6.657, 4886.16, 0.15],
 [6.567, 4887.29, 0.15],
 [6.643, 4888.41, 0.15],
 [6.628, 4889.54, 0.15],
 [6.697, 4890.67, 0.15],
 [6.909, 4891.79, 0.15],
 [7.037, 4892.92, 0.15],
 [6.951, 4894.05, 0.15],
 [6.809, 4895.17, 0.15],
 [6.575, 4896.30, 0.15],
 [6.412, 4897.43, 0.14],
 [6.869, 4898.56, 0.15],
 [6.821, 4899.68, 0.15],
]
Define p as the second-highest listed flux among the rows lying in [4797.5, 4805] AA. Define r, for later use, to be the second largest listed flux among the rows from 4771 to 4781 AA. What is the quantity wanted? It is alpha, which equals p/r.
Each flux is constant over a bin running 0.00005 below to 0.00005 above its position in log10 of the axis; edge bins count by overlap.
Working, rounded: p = 6.811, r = 8.204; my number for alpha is 0.83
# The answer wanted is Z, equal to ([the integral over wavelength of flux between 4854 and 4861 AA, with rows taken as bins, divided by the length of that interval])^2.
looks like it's 38.6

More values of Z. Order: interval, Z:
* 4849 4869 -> 39.1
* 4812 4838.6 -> 39.6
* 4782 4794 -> 45.7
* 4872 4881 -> 37.4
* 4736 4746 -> 64.4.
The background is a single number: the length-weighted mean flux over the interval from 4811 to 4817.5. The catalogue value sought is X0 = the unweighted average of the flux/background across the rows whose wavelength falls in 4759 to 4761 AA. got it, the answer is 1.29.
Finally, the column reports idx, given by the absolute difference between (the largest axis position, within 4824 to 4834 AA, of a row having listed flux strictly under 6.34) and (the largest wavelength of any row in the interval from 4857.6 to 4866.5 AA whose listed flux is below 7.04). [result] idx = 32.4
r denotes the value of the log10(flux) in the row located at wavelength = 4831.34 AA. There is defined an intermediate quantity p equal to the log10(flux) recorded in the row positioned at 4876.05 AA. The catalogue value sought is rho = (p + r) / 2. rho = 0.80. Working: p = 0.787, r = 0.81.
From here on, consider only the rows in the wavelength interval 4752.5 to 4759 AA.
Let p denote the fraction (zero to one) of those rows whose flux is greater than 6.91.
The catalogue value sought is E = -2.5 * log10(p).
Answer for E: 0.00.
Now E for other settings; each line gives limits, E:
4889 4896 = 1.19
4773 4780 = 0.00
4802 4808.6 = 1.95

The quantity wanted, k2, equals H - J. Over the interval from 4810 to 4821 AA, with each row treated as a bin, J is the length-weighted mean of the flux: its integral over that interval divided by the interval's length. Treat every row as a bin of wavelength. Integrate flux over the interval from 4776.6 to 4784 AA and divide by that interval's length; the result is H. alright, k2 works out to 0.9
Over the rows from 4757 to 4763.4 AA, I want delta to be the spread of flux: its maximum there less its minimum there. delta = 0.41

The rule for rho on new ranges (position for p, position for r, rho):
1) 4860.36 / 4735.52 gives 0.85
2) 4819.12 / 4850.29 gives 0.79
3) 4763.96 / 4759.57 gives 0.91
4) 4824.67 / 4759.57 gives 0.87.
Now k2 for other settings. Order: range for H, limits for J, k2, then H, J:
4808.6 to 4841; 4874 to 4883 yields 0.2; 6.34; 6.2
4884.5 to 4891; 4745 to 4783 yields -1.4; 6.59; 8.0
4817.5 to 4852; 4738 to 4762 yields -1.9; 6.25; 8.2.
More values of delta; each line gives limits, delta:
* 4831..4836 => 0.42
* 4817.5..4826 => 0.39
